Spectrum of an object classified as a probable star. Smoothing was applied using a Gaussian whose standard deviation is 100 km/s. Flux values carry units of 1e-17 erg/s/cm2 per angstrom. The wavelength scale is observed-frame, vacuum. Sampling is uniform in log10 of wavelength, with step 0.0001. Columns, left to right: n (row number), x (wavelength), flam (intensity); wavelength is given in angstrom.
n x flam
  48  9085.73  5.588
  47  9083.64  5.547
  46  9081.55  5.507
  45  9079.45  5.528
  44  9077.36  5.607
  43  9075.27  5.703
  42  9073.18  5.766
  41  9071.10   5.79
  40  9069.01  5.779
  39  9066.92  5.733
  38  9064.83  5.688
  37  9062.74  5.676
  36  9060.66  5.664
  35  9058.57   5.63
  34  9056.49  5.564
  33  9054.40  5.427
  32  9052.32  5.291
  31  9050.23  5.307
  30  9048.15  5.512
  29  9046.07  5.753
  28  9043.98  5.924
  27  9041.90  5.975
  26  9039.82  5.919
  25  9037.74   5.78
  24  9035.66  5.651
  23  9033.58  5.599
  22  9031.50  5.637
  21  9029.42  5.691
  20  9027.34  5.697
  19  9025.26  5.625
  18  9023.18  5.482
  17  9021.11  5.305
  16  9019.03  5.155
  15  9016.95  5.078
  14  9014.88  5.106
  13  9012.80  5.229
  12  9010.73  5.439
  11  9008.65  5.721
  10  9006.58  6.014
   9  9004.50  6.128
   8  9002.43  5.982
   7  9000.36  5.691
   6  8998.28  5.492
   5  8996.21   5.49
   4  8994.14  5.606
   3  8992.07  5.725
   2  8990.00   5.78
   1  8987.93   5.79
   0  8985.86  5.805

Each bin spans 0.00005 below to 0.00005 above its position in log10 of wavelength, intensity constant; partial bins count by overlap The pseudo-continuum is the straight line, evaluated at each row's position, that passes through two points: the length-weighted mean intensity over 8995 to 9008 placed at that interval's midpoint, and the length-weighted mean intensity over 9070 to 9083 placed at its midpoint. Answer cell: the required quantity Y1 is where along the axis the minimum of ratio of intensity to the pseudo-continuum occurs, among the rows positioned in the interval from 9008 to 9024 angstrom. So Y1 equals 9016.95 angstrom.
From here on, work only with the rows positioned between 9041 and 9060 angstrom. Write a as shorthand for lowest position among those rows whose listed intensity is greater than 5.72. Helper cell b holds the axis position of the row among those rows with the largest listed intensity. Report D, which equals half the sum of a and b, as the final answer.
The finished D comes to 9041.9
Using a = 9041.90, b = 9041.90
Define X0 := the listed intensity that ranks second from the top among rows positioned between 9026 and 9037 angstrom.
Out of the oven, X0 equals 5.691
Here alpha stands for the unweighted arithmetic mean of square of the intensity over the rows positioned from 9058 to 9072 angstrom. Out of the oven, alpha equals 32.6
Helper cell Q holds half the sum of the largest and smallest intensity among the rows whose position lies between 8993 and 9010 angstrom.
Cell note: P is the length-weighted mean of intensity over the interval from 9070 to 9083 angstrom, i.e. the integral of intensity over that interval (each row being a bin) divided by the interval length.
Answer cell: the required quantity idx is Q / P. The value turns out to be 1.03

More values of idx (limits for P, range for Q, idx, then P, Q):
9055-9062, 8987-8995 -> 1.02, 5.61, 5.70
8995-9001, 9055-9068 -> 1.02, 5.55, 5.65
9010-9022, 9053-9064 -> 1.07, 5.21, 5.55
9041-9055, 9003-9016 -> 1.00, 5.60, 5.62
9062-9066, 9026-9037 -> 1.00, 5.68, 5.65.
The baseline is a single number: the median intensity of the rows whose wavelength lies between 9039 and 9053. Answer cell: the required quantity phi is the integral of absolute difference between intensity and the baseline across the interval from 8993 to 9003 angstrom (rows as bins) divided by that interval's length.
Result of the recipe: 0.19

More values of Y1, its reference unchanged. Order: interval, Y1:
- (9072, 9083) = 9081.55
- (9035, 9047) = 9035.66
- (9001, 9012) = 9010.73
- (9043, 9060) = 9052.32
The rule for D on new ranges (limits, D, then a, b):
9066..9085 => 9069.0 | 9066.92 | 9071.10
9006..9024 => 9006.6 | 9006.58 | 9006.58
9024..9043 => 9039.8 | 9037.74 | 9041.90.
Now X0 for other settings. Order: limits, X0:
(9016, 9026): 5.482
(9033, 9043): 5.919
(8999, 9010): 6.014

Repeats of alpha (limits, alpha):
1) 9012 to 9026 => 27.9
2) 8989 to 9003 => 32.3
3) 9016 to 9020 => 26.2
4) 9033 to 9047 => 33.7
